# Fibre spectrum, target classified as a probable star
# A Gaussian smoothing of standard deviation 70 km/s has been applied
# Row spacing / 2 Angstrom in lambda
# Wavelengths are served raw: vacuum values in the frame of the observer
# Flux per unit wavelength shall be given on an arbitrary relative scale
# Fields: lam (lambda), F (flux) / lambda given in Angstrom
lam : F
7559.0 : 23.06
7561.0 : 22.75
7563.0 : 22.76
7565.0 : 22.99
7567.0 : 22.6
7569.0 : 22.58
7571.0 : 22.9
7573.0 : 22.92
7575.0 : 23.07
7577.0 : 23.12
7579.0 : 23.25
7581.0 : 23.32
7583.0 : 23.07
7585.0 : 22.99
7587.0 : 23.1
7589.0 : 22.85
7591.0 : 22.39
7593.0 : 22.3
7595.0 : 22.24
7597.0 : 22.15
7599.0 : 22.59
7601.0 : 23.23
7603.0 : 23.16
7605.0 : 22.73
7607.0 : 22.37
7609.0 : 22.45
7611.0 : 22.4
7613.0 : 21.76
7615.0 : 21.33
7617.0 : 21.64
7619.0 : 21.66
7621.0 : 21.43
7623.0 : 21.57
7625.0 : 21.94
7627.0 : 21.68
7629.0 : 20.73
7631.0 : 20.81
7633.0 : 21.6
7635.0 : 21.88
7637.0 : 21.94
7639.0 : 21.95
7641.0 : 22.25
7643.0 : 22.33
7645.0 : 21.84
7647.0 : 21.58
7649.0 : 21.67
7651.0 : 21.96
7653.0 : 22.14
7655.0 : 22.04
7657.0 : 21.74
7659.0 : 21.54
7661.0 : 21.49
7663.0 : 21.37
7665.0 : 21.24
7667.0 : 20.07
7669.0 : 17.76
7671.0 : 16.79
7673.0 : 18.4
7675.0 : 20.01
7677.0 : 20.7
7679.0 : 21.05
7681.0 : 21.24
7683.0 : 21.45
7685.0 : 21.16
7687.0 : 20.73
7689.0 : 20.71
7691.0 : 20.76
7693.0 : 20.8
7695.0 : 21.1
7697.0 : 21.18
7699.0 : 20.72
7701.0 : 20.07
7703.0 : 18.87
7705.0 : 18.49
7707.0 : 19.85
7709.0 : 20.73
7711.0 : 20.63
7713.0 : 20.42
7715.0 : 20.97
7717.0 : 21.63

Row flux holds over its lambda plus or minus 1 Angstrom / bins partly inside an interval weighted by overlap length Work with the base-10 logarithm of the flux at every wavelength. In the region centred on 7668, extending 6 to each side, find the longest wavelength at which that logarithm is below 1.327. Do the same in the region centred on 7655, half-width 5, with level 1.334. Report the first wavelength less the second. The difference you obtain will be 14 Angstrom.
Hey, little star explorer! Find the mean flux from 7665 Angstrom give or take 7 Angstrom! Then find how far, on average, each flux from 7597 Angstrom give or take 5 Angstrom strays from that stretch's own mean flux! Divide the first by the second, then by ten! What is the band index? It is 6.1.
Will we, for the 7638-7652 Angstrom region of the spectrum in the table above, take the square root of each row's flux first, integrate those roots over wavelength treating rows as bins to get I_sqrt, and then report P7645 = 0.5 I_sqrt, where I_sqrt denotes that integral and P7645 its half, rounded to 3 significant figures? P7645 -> 32.8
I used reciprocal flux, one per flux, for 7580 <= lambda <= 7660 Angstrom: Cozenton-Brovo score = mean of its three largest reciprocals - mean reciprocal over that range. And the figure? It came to 0.0025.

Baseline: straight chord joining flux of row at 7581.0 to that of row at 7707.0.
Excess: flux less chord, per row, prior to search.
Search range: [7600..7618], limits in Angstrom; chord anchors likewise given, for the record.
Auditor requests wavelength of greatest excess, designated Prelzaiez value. 7601.0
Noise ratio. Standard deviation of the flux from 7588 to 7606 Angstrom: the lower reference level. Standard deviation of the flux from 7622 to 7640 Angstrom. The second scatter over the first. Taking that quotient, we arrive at 1.2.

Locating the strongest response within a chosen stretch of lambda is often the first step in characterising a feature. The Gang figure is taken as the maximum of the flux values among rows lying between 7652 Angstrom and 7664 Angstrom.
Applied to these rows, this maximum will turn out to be 22.14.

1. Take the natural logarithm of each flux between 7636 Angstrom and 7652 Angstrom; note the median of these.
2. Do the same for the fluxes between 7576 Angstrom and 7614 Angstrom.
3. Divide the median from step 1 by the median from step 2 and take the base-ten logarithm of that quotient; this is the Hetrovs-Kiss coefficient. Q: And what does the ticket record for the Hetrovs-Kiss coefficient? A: -0.0049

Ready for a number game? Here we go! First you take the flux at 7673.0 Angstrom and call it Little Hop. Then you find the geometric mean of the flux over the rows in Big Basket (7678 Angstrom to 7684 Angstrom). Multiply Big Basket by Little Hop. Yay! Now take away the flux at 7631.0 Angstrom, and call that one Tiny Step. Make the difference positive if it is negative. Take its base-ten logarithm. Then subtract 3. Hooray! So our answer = -0.432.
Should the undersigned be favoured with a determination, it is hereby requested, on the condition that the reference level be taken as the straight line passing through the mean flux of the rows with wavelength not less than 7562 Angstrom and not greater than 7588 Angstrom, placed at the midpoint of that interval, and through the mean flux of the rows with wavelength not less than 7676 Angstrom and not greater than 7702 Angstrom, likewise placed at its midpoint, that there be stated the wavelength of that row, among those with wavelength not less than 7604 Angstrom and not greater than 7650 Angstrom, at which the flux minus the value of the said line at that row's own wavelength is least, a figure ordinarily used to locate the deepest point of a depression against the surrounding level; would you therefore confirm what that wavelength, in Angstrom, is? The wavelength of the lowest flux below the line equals 7629.0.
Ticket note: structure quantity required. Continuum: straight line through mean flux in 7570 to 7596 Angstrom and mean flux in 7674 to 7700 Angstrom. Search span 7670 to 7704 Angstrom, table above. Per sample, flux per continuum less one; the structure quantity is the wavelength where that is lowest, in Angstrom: 7671.0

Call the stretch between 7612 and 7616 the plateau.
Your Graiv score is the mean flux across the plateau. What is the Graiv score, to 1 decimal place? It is 21.5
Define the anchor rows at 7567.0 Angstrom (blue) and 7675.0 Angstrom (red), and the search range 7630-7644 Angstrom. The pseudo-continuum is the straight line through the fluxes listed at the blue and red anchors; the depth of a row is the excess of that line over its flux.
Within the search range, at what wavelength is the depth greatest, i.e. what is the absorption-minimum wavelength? 7631.0 Angstrom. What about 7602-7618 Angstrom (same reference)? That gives 7615.0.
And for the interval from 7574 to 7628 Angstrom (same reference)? 7615.0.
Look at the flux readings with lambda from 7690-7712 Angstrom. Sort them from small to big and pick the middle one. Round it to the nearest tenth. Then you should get 20.7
